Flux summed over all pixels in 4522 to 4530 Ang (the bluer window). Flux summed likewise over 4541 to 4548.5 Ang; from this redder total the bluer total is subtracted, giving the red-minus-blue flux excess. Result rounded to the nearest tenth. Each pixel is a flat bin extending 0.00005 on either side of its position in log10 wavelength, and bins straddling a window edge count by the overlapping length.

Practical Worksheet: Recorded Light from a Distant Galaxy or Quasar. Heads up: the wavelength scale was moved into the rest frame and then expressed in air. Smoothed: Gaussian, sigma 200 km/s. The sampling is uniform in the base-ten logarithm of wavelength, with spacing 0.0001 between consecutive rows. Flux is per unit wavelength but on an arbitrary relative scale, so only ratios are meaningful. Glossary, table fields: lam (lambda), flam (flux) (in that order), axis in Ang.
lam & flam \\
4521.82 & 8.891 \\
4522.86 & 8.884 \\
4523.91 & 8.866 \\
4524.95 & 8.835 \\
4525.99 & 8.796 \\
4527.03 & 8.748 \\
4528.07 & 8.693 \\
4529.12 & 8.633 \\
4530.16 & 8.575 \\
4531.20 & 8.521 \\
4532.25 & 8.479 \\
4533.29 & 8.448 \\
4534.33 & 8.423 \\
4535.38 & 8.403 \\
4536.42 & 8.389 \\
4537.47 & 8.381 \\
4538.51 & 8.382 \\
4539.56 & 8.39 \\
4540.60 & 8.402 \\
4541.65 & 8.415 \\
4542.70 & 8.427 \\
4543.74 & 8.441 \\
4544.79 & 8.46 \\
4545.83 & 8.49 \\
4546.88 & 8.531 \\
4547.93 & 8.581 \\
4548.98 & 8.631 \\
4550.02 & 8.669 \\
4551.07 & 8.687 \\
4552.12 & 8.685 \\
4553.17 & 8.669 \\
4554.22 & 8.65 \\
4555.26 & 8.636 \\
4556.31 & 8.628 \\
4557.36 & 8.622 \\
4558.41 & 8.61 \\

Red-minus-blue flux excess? -2.1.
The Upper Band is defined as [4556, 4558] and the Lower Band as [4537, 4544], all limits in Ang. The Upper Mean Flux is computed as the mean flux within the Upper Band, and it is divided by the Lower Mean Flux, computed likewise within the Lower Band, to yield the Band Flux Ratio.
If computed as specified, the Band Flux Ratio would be 1.03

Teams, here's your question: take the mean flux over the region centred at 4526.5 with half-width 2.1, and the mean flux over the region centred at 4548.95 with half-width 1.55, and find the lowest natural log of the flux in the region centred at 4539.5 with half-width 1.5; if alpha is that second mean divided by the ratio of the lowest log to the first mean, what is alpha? 35.6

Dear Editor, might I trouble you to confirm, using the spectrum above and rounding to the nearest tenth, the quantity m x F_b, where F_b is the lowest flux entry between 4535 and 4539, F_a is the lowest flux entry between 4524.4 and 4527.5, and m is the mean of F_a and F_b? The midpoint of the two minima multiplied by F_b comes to 71.8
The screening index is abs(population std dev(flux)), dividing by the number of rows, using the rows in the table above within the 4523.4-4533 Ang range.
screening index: 0.13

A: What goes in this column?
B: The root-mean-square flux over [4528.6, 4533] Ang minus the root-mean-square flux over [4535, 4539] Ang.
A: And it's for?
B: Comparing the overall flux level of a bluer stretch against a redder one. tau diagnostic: 0.2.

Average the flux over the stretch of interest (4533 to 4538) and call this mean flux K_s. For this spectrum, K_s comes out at 8.41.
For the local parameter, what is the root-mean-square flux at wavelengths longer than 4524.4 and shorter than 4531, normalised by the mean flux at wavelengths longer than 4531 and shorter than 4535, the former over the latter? 1.03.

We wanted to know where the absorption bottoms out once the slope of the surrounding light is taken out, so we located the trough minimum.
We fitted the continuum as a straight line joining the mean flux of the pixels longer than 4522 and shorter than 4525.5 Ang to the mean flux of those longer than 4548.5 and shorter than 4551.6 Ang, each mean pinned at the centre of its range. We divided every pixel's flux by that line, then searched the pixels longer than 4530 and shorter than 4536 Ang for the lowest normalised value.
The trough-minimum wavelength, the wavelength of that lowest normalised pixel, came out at 4535.38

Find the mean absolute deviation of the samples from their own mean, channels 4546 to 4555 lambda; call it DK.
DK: 0.043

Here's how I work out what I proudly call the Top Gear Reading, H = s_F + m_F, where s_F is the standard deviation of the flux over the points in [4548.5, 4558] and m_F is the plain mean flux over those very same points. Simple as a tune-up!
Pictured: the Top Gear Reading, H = 8.68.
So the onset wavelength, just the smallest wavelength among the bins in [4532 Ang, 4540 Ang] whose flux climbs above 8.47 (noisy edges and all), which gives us 4532.25 Ang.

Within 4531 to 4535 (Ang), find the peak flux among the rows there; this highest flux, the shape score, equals 8.521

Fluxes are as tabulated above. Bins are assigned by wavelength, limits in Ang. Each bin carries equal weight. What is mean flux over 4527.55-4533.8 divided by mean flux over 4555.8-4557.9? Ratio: 0.99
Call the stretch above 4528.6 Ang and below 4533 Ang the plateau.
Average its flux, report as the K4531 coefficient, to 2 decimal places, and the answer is 8.55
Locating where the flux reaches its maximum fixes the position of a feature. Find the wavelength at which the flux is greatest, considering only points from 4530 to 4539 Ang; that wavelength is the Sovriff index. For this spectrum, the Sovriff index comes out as 4530.16 Ang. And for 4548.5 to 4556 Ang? 4551.07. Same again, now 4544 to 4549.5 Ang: 4548.98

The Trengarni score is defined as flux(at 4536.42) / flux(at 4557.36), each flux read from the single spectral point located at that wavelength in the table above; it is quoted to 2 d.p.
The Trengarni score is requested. 0.97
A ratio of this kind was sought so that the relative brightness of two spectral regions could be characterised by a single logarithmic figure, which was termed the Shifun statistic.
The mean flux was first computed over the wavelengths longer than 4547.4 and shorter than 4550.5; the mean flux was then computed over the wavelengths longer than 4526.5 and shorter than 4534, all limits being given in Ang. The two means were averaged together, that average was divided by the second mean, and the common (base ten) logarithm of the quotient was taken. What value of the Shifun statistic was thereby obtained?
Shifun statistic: 0.0011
